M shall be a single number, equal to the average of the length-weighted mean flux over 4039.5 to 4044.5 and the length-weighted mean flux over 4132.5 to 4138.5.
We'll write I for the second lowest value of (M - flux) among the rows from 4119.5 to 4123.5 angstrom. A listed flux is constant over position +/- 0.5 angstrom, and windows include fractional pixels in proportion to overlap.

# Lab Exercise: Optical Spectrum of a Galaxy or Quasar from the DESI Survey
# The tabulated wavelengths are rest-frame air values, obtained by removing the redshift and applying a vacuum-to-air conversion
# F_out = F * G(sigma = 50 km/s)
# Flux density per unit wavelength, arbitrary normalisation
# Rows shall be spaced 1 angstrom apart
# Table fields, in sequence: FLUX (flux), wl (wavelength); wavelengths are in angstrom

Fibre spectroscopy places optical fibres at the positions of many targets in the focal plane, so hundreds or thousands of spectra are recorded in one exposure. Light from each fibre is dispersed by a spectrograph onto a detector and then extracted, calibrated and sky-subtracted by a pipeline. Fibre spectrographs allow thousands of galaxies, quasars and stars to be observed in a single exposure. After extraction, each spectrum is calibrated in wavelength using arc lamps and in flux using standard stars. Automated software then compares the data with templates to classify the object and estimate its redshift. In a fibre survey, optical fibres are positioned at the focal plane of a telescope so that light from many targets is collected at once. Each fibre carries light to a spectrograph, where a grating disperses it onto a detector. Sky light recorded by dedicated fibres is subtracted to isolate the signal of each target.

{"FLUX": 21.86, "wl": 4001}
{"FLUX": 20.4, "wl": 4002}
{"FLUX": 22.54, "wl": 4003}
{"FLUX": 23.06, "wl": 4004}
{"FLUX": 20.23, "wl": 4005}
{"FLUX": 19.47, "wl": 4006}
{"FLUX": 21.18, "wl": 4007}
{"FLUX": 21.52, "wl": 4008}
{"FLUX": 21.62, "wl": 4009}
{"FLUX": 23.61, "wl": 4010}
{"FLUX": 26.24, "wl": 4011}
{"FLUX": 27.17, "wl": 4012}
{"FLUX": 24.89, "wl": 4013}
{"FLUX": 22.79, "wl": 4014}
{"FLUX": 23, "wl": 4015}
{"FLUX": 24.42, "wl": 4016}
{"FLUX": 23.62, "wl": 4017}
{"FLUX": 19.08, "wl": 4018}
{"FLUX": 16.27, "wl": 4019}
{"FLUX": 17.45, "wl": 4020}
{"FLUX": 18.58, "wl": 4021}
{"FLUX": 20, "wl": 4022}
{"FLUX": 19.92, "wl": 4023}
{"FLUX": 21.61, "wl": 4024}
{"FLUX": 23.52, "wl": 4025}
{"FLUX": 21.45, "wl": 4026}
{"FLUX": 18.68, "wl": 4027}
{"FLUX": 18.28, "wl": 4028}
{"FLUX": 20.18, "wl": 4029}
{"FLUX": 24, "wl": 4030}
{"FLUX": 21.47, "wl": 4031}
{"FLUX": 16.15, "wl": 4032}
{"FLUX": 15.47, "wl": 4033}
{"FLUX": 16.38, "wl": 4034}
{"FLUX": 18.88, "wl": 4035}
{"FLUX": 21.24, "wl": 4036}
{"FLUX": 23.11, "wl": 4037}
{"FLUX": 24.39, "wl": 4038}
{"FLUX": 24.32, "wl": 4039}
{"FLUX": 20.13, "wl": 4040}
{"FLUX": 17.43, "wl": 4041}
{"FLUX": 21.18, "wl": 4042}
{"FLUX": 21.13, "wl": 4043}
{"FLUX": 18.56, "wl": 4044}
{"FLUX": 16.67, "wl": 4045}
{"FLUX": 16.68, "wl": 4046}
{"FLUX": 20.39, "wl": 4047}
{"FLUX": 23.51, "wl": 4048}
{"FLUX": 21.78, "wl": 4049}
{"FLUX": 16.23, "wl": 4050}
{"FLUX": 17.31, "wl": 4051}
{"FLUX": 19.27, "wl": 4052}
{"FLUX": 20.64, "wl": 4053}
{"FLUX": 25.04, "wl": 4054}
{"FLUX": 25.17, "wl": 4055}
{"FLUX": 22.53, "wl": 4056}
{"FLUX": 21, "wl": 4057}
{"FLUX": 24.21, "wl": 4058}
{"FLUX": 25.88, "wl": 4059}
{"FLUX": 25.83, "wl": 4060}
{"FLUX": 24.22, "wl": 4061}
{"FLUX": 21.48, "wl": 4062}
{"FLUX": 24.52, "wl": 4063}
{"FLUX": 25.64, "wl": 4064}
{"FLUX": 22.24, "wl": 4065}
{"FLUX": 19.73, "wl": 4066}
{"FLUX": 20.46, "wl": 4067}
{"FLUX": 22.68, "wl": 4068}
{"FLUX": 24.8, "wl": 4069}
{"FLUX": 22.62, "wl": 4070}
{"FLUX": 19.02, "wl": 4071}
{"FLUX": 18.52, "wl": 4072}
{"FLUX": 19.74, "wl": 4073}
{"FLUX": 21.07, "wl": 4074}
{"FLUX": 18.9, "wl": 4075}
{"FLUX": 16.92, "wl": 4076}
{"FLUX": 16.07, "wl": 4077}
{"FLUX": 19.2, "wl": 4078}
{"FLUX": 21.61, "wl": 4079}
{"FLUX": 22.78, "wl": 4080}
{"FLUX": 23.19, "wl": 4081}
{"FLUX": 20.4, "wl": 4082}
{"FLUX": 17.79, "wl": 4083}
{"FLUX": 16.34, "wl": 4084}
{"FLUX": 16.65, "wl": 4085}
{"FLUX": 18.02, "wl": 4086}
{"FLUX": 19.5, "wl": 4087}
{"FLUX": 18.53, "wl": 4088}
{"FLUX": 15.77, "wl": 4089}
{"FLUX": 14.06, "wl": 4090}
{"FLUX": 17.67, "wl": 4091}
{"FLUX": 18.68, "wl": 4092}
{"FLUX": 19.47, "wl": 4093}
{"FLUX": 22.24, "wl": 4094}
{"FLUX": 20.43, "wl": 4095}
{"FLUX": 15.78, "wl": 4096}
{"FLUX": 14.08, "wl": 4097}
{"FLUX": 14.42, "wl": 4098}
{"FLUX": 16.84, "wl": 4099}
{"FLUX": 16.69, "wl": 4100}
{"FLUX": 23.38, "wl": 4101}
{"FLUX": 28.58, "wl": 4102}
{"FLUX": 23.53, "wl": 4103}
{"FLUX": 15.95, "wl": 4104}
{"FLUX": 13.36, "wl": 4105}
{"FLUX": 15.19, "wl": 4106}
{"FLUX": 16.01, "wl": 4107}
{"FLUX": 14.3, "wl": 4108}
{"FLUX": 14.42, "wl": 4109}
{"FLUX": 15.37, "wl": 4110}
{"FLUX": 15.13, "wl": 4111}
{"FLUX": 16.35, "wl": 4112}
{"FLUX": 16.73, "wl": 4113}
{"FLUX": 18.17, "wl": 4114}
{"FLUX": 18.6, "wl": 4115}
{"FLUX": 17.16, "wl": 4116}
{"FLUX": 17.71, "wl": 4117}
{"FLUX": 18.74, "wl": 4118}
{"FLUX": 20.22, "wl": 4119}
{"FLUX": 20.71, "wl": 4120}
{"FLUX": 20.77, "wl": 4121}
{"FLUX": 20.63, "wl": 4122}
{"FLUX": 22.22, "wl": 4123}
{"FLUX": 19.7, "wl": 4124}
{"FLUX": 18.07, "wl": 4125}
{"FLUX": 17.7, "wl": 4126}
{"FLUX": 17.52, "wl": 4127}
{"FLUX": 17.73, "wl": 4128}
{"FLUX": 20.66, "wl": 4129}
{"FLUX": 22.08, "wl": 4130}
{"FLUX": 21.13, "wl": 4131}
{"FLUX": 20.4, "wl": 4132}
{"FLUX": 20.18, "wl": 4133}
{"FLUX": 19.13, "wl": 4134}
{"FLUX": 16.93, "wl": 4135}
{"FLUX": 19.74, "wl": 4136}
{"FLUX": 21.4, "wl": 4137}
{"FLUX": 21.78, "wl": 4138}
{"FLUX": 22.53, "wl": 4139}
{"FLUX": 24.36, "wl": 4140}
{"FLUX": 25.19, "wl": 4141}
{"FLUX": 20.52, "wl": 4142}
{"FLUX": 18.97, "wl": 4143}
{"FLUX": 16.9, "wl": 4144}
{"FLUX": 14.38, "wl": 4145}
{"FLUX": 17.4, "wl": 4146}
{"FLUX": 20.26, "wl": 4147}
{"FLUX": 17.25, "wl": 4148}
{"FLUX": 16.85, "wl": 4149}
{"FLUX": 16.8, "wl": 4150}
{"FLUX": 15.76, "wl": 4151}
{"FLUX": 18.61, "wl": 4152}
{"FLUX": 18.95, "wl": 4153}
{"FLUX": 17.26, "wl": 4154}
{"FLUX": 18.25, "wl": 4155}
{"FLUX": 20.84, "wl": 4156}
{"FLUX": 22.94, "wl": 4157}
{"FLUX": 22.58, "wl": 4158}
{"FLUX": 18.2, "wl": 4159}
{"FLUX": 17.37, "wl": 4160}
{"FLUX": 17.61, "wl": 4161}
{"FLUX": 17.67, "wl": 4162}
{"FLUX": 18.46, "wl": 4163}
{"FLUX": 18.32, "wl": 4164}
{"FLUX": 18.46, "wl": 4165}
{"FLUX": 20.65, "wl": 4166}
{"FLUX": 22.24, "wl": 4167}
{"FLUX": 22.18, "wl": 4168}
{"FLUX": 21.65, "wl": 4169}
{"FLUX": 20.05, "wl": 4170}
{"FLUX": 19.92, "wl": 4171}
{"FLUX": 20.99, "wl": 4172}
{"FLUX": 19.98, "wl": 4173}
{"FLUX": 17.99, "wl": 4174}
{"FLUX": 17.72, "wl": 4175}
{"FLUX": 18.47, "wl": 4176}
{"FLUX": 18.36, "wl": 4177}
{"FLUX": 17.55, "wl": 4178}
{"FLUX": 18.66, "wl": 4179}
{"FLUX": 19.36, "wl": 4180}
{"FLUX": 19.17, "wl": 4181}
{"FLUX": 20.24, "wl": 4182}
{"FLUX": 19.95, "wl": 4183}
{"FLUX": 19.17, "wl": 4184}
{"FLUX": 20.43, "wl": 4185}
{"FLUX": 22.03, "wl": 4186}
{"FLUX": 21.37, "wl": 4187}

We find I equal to -1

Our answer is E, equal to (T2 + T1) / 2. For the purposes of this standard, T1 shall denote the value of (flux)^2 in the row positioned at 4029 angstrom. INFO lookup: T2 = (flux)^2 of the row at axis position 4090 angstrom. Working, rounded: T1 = 407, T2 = 198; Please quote 302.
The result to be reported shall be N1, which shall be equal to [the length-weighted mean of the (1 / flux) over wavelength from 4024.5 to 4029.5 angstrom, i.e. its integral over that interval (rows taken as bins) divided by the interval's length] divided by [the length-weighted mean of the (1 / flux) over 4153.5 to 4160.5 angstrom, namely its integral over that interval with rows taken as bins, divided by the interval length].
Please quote 0.96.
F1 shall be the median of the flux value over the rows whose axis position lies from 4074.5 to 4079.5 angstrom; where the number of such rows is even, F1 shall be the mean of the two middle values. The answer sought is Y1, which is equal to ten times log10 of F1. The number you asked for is 12.8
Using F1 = 18.9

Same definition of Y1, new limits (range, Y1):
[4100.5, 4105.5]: 13.7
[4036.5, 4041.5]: 13.6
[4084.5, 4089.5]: 12.6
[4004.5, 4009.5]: 13.3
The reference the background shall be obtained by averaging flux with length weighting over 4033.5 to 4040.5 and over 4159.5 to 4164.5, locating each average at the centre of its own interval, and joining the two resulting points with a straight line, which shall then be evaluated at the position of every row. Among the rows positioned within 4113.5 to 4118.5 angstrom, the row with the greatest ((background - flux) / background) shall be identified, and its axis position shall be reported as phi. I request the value 4116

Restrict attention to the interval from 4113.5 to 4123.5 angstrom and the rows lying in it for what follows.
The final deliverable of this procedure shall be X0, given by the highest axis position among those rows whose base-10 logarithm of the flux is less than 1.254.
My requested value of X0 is 4117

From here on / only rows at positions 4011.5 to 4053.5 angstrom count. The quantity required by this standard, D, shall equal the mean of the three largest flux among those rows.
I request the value 25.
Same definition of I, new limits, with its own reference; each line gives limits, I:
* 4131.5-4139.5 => -2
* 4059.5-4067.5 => -6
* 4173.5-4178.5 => 1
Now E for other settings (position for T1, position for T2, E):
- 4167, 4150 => 388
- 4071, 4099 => 323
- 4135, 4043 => 367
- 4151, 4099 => 266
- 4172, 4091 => 376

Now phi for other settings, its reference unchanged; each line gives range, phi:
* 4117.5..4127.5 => 4127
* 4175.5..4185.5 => 4178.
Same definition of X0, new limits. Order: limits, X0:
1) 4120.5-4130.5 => 4128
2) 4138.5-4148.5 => 4148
